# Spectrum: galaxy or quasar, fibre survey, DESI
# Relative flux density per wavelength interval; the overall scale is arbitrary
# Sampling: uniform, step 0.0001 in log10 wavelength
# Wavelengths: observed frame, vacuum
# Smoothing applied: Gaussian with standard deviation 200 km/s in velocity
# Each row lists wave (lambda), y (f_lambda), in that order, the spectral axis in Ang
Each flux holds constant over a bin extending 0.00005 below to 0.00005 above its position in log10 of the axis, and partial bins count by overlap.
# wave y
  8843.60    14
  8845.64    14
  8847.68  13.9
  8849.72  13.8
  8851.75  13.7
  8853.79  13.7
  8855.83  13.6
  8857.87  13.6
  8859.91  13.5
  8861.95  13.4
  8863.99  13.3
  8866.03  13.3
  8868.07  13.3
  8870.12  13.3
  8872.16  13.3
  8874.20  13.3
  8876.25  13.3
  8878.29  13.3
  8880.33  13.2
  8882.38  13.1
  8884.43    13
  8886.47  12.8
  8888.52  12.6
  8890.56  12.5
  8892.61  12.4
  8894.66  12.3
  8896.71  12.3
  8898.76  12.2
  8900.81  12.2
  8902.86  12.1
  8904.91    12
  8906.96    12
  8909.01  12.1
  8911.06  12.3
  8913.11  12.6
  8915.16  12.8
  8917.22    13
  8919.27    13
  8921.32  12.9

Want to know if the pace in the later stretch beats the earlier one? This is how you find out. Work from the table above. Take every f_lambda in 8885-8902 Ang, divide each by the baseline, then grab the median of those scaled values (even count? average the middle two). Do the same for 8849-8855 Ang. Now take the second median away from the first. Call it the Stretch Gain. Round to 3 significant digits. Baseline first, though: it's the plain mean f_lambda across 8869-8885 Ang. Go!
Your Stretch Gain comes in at -0.102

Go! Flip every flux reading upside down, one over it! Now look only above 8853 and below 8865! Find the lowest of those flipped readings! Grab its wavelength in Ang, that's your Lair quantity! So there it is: 8853.79 Ang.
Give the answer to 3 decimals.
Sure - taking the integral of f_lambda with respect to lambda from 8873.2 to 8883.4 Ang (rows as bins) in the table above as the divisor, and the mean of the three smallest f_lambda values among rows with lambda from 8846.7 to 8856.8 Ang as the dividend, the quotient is 0.101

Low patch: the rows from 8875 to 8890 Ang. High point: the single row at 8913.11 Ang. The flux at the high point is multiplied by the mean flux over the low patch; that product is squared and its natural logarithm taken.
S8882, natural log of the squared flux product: 10.20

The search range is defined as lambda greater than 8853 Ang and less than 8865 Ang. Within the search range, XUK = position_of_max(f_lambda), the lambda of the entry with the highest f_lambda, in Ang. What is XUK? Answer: 8853.79 Ang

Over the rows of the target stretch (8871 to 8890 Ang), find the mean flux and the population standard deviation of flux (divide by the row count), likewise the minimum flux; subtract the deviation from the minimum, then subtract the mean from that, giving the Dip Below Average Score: -0.7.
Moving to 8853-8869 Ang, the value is -0.3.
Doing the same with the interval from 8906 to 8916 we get -0.7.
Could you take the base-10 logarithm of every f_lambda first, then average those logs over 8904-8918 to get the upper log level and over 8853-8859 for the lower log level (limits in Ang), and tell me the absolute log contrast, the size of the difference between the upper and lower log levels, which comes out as 0.041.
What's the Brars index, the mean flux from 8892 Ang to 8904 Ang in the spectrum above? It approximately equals 12.2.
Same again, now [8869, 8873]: 13.3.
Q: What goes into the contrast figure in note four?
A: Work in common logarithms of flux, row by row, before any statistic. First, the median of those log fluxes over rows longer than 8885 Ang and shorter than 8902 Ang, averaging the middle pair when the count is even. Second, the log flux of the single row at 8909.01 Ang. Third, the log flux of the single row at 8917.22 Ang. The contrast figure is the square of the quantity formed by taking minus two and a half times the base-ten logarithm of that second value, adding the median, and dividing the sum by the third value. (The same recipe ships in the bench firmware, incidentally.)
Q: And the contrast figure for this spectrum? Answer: 0.814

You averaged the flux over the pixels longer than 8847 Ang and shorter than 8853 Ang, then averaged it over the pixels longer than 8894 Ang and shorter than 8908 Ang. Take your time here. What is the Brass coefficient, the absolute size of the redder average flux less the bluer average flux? 1.6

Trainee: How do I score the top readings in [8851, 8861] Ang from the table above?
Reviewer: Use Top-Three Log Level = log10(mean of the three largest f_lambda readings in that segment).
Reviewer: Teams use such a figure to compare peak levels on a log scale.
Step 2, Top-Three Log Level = 1.14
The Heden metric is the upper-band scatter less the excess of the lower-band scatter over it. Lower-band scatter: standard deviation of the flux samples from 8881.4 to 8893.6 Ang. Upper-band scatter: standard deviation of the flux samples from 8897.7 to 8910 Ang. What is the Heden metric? -0.1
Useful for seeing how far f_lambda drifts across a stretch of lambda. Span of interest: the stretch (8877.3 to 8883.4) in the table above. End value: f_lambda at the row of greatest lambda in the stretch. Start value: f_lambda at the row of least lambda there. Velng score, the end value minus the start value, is -0.20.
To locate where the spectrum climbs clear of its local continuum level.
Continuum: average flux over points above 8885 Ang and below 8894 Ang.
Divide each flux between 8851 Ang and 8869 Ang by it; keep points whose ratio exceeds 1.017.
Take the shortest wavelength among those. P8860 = 8851.75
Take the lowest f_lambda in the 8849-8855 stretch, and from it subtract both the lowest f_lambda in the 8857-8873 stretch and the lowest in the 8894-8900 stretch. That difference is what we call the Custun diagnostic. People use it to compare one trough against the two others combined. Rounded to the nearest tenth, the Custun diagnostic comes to -11.8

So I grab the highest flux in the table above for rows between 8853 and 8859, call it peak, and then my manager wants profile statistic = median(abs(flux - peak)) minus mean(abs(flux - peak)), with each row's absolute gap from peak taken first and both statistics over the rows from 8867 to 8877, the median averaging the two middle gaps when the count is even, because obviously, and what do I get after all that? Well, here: 0.000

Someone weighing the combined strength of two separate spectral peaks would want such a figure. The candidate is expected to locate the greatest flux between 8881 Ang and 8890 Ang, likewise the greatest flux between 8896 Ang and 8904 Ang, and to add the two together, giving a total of 25.4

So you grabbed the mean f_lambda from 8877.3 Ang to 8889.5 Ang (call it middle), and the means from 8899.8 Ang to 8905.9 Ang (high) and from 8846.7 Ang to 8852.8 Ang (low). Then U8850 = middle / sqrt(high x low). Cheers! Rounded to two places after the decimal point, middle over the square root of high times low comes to 1.01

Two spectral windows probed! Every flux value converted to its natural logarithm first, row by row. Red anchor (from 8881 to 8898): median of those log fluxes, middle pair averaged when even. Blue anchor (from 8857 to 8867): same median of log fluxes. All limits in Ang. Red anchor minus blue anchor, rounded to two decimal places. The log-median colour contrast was -0.07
